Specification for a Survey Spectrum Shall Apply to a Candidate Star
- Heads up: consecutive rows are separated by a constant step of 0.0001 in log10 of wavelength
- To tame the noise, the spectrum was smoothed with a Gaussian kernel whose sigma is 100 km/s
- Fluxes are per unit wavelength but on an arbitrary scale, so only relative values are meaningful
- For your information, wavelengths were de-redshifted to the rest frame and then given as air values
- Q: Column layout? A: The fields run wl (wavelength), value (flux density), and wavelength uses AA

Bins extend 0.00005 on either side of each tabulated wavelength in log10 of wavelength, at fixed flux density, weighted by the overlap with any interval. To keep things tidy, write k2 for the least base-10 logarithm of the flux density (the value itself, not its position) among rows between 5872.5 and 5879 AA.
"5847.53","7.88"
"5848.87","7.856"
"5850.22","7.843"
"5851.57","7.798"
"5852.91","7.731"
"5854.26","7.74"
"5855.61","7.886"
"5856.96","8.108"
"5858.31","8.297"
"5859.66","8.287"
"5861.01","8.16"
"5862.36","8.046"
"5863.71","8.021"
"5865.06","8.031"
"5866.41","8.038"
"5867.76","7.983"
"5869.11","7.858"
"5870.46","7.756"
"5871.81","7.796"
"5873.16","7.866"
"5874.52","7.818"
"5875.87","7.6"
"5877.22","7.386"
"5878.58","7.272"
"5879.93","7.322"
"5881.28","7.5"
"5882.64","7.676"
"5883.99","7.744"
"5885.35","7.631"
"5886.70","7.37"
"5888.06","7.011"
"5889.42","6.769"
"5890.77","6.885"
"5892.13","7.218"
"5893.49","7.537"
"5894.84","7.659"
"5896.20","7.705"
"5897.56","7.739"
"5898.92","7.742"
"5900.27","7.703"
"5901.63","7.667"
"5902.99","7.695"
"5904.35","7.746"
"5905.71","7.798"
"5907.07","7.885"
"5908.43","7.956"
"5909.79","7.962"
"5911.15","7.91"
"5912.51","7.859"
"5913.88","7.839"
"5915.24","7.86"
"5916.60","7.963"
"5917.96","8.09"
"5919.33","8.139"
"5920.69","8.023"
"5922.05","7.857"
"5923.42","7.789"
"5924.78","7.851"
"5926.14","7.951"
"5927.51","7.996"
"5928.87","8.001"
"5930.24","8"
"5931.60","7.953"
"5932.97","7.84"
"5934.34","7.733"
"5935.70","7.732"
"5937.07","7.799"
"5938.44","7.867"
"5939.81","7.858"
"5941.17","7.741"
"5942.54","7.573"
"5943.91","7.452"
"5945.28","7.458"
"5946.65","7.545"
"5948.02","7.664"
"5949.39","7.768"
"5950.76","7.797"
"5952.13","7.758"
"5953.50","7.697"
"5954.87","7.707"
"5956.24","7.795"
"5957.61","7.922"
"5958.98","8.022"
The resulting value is 0.862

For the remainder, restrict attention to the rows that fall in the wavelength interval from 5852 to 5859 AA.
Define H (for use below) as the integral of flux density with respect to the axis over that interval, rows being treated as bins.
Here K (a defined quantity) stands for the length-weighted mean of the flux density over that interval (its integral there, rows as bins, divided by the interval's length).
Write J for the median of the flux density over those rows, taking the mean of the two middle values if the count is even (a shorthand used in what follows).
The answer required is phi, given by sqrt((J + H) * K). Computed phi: 22.5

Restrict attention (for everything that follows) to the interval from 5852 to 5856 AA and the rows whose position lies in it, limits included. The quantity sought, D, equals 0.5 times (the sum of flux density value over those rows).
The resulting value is 11.7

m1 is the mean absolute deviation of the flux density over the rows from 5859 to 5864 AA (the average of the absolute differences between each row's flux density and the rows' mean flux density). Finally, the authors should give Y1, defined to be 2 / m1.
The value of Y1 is 21.1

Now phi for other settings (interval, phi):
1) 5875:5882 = 21.0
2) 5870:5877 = 21.9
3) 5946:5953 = 21.8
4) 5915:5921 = 21.2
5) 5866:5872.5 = 21.6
